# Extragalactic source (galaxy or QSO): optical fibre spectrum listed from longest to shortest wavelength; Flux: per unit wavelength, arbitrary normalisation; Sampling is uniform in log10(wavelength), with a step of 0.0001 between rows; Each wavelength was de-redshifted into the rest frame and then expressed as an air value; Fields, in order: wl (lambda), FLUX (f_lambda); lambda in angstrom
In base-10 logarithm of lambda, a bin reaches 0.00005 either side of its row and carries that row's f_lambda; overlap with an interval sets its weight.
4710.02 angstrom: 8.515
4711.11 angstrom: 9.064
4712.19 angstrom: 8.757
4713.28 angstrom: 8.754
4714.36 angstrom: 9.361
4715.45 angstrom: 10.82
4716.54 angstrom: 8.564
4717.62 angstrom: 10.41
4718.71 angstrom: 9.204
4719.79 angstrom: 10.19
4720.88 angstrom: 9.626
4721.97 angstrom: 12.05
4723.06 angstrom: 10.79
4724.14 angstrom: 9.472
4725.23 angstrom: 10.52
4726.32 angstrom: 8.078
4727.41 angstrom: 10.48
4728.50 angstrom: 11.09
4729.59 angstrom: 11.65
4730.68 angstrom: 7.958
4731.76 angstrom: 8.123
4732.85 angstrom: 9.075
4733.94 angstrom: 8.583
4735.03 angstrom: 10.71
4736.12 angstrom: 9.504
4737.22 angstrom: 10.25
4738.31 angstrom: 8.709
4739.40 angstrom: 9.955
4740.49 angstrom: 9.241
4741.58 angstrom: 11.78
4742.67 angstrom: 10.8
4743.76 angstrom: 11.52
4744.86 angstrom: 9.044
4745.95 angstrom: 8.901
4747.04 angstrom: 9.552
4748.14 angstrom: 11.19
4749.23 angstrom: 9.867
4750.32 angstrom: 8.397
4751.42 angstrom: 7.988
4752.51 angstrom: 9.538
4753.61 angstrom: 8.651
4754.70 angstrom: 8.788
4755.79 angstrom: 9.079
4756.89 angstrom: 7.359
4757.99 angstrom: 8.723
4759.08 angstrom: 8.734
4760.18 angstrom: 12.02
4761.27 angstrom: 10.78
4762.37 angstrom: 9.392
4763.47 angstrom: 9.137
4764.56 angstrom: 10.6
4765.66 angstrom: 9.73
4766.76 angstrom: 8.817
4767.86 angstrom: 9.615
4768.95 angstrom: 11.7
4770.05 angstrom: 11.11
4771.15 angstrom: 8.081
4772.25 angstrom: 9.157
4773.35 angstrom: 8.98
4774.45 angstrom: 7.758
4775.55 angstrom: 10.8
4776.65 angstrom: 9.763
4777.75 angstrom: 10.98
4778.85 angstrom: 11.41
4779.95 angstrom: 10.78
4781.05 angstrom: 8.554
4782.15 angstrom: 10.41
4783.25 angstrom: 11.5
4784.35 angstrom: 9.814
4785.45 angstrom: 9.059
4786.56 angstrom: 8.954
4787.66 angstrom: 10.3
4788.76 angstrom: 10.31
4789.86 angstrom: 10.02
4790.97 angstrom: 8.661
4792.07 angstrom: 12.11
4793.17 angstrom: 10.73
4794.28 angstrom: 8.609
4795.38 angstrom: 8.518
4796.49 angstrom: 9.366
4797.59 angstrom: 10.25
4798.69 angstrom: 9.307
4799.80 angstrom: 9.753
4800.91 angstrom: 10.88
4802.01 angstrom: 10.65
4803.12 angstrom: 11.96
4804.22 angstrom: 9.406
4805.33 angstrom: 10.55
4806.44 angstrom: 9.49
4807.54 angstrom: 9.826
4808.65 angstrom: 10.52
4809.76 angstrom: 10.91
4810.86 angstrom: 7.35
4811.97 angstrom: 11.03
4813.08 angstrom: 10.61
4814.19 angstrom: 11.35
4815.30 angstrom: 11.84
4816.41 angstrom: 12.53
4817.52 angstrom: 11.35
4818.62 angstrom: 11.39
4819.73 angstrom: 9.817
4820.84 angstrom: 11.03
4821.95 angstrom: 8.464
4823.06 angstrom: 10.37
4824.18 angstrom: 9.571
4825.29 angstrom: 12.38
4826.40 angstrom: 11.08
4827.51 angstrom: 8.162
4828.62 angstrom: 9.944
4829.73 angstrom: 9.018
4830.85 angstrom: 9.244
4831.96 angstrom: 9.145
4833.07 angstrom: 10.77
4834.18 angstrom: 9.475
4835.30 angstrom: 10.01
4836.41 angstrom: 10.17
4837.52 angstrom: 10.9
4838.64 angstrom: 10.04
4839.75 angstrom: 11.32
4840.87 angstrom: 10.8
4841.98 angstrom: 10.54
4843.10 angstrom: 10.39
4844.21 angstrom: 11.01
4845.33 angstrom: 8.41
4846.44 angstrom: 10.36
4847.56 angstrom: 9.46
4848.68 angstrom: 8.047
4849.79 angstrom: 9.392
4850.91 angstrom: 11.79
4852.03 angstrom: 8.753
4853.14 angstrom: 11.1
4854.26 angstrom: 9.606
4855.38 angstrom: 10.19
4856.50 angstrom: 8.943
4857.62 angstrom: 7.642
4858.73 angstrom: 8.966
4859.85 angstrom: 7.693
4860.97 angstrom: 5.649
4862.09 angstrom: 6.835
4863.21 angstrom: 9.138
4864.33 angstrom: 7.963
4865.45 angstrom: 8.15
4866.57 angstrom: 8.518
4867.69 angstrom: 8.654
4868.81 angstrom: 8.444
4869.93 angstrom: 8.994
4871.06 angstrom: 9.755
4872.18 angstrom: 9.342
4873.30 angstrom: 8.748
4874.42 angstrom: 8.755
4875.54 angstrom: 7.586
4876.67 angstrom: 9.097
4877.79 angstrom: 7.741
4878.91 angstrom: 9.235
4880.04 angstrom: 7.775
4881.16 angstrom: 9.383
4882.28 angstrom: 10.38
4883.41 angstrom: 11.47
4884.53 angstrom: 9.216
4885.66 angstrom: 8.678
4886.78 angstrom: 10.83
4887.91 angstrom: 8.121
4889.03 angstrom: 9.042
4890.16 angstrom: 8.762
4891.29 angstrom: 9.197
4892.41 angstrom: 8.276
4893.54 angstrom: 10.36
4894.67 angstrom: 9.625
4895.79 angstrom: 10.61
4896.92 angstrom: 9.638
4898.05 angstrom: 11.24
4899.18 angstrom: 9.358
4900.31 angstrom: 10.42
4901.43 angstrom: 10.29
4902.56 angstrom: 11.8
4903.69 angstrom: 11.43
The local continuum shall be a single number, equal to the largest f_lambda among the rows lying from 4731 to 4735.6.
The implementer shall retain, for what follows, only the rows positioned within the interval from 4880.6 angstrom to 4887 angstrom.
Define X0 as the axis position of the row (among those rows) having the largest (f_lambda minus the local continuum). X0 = 4883.41 angstrom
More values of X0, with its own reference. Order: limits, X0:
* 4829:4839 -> 4837.52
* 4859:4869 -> 4863.21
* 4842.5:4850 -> 4844.21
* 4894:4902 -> 4898.05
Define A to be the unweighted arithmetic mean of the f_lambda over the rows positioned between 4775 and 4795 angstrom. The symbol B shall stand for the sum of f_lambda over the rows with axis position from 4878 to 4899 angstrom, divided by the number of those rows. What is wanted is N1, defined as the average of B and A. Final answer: 9.9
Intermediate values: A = 10.2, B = 9.5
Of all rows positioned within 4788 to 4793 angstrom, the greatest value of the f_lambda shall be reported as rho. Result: 12.11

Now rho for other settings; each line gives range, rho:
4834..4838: 10.9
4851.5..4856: 11.1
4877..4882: 9.383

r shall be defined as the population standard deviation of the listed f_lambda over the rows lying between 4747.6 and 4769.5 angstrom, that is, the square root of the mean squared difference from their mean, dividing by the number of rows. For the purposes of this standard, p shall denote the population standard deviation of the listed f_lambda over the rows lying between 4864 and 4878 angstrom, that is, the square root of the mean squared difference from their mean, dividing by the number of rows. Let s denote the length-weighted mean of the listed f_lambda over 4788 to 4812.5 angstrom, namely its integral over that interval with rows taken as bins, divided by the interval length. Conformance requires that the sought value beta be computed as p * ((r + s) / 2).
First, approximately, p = 0.60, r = 1.19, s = 10.0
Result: 3.4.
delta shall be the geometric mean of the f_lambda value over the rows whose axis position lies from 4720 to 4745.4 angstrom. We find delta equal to 9.9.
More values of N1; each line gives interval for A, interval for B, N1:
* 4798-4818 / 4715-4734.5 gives 10.2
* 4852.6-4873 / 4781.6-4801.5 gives 9.3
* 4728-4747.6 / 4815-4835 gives 10.1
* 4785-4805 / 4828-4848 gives 10.0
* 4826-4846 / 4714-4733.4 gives 9.9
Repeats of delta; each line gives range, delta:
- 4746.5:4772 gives 9.4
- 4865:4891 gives 8.9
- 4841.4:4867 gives 8.9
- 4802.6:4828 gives 10.4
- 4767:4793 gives 9.9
